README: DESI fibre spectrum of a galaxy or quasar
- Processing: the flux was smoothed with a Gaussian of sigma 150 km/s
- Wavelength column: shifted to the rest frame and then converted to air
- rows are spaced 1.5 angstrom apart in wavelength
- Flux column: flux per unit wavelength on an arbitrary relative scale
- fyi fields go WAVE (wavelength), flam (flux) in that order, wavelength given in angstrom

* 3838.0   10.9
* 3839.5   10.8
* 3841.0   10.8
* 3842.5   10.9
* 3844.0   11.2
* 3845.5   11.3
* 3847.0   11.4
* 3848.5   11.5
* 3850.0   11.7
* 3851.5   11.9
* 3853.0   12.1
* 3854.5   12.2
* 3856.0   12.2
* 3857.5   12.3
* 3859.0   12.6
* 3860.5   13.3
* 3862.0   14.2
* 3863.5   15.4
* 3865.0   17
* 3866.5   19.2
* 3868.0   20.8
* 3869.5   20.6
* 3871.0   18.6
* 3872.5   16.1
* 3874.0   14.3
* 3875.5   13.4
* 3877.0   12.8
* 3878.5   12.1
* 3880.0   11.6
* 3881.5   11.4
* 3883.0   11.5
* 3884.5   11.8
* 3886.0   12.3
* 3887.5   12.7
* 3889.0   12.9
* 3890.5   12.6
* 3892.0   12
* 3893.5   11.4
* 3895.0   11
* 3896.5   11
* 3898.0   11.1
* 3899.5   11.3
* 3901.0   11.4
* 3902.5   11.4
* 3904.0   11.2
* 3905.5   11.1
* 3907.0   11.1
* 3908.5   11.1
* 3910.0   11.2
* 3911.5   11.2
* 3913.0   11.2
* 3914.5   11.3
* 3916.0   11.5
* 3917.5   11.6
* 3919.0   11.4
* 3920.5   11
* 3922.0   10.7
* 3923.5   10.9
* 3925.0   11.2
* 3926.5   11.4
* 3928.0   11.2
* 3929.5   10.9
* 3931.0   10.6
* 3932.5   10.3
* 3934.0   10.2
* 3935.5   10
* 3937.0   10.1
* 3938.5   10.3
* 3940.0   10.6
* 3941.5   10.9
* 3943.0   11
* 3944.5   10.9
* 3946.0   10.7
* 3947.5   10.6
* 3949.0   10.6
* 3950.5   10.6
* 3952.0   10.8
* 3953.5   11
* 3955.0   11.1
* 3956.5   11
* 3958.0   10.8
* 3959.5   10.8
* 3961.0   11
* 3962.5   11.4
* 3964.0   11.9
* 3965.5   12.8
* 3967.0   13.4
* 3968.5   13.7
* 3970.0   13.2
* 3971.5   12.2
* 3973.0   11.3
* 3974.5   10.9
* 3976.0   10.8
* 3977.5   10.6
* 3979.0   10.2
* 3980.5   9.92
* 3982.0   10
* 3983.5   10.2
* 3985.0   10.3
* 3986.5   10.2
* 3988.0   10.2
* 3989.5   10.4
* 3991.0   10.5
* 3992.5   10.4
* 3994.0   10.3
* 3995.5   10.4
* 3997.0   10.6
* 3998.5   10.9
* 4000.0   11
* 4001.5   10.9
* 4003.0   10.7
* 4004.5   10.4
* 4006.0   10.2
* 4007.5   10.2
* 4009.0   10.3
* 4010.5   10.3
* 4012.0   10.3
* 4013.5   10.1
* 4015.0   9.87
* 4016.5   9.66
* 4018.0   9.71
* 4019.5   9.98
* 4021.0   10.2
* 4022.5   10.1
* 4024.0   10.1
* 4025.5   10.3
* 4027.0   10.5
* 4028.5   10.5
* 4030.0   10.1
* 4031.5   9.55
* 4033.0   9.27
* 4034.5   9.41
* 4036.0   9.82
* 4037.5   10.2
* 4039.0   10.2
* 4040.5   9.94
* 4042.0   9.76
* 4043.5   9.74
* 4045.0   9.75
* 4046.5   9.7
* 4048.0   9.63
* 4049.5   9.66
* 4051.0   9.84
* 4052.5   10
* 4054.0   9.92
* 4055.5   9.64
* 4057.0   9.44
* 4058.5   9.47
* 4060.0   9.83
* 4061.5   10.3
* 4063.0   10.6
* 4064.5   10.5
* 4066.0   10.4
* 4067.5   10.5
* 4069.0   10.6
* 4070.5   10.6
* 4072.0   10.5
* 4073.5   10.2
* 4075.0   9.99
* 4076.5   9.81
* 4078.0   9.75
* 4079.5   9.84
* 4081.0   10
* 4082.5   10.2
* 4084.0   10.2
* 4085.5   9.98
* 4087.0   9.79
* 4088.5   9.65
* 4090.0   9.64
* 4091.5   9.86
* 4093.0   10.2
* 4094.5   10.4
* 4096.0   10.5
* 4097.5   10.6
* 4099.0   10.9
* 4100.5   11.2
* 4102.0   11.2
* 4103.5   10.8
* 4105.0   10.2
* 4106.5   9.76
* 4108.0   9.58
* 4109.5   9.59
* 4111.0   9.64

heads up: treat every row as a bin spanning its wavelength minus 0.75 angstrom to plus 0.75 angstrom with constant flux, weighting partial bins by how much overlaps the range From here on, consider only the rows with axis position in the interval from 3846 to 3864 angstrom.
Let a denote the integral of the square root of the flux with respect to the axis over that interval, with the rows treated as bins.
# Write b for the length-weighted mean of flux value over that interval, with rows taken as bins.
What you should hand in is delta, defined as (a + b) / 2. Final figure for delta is 38.1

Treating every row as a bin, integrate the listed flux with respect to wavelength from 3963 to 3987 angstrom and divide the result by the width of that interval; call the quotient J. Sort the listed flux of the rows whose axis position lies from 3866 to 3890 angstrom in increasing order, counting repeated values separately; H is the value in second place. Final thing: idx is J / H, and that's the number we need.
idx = 0.99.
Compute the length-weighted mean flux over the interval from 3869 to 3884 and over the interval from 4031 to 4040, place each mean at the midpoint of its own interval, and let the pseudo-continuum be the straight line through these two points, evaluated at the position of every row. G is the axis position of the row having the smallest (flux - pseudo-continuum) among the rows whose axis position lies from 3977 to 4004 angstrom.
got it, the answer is 3980.5 angstrom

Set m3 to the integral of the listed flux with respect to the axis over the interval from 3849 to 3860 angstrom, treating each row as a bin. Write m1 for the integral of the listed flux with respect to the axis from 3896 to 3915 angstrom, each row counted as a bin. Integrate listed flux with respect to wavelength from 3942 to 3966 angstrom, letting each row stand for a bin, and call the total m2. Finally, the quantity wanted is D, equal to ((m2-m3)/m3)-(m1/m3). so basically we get -0.61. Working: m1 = 213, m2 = 265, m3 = 134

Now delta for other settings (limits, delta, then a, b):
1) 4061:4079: 34.0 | 57.8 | 10.3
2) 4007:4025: 33.6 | 57.1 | 10.1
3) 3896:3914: 35.7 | 60.2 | 11.2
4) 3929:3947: 34.5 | 58.4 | 10.5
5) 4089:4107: 34.3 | 58.1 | 10.4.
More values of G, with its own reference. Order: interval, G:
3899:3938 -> 3935.5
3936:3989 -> 3937.0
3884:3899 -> 3895.0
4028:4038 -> 4033.0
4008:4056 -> 4016.5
